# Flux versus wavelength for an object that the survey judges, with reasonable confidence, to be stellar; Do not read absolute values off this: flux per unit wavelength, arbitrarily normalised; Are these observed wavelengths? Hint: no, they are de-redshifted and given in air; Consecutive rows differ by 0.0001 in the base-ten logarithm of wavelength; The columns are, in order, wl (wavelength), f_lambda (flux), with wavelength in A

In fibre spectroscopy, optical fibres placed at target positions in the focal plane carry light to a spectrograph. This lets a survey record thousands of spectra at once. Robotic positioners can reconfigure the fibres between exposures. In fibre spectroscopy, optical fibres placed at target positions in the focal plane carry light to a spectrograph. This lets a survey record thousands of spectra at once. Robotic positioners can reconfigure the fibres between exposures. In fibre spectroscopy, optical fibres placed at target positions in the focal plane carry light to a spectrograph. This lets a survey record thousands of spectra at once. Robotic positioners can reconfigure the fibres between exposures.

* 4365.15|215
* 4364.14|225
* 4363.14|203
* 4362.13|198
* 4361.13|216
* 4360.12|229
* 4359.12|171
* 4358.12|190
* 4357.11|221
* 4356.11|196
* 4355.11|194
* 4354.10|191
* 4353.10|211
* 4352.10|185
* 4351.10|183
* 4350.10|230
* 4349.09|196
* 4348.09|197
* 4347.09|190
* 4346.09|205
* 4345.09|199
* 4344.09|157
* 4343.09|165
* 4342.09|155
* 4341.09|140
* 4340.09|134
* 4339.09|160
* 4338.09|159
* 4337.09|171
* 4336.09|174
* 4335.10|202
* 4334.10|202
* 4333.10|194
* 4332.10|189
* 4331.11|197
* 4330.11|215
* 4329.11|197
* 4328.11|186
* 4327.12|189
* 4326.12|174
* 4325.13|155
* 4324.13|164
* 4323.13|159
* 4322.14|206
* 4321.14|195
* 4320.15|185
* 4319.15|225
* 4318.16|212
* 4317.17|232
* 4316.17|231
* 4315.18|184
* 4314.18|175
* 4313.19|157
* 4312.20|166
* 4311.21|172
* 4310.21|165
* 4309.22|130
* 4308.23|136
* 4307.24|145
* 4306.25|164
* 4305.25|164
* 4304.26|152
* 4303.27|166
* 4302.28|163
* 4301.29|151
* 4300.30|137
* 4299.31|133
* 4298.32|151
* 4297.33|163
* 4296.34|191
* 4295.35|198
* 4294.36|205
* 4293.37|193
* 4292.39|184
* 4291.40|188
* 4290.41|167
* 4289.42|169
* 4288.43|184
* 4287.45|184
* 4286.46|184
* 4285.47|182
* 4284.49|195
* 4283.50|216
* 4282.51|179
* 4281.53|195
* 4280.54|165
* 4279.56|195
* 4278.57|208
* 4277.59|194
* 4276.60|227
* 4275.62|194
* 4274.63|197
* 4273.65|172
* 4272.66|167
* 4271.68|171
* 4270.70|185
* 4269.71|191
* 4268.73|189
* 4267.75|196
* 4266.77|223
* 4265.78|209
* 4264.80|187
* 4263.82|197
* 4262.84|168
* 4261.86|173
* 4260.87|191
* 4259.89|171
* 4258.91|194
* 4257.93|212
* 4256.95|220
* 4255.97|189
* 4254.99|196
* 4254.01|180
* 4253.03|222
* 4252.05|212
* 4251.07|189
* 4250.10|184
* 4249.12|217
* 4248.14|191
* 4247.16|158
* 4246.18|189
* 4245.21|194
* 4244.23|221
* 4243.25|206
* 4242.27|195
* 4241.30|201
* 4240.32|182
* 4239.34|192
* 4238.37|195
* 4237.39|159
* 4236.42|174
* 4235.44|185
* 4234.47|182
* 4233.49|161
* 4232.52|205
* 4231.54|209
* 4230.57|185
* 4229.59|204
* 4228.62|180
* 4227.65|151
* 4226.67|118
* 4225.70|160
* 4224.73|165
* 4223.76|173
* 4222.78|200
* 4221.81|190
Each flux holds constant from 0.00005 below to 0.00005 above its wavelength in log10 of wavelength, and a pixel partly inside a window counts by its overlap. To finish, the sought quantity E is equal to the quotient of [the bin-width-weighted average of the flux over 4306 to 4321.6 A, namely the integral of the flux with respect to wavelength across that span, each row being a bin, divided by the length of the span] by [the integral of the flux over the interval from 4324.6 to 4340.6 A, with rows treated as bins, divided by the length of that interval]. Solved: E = 0.99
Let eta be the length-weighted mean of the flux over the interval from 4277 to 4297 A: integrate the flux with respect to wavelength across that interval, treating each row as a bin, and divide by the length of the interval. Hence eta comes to 189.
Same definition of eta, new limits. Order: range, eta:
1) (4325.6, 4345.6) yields 178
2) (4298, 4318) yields 165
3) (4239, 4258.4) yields 198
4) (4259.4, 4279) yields 190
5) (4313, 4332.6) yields 192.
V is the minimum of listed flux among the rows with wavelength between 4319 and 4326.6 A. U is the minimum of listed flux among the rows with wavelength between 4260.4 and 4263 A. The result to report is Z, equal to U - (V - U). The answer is 181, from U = 168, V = 155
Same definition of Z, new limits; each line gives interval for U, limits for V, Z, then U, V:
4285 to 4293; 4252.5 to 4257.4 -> 154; 167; 180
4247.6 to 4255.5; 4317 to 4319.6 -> 148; 180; 212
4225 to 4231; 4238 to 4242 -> 54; 118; 182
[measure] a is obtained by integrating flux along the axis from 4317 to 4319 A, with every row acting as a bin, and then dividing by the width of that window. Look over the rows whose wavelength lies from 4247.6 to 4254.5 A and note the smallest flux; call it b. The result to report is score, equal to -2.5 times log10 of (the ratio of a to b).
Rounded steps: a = 222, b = 180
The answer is -0.23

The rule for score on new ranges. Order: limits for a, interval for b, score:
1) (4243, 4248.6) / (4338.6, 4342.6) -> -0.39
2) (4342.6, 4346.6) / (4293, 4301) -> -0.34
